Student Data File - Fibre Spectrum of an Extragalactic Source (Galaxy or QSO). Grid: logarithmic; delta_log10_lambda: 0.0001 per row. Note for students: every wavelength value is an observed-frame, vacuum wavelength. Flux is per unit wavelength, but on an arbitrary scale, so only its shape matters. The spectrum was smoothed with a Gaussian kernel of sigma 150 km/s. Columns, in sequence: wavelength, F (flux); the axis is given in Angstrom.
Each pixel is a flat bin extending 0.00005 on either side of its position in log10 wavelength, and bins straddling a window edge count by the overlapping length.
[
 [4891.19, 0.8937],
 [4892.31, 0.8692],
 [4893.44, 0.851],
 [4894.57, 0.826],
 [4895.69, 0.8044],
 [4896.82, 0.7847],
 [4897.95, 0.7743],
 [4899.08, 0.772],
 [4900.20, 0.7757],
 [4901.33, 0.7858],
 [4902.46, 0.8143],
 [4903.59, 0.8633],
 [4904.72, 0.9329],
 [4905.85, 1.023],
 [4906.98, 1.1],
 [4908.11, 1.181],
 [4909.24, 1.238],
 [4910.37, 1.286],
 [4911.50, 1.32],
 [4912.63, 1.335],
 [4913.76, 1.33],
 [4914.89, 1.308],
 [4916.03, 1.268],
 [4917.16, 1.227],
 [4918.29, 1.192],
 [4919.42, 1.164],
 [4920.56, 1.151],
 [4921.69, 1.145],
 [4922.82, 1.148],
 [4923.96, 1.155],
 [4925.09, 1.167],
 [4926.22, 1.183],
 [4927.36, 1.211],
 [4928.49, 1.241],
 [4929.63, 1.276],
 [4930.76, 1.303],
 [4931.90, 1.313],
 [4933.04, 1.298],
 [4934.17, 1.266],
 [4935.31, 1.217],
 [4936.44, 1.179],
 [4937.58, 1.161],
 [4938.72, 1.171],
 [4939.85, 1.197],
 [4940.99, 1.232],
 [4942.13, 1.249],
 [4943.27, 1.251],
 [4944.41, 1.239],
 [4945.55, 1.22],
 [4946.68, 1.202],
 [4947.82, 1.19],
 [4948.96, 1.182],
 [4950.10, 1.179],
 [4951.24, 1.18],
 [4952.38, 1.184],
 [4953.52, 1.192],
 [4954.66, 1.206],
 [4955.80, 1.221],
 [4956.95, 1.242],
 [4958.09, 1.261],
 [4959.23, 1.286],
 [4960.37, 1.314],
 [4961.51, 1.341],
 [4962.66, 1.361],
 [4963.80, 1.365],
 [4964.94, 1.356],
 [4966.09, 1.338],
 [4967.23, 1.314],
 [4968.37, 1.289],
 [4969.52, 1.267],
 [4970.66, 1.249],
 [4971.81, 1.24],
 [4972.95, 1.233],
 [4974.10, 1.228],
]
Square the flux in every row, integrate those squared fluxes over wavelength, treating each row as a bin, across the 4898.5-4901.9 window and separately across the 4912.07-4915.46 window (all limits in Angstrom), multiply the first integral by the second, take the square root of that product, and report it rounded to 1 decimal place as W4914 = 3.5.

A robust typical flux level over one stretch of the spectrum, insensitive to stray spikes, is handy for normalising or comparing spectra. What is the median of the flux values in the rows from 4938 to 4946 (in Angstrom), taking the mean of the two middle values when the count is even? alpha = 1.23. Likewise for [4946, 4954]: 1.18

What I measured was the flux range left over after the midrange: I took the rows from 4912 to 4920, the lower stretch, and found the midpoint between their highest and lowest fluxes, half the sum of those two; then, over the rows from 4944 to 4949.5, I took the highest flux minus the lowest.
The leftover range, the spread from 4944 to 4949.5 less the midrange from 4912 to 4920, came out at -1.19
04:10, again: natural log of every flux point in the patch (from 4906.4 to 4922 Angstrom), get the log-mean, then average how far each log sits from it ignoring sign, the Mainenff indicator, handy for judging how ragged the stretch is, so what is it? 0.054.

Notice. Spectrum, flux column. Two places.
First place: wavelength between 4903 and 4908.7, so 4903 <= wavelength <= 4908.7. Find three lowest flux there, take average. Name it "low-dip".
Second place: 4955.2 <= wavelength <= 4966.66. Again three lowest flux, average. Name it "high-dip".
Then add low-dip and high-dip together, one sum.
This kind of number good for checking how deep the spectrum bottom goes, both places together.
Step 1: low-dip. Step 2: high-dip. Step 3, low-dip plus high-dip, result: 2.18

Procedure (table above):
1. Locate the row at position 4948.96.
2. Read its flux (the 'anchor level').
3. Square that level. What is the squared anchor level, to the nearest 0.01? 1.40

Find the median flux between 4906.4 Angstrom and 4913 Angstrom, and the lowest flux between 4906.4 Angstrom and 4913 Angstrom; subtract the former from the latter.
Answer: -0.162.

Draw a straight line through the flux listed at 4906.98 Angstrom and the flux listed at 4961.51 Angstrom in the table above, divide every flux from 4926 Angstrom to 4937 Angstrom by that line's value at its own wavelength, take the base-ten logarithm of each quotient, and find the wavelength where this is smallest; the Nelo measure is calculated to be 4936.44 Angstrom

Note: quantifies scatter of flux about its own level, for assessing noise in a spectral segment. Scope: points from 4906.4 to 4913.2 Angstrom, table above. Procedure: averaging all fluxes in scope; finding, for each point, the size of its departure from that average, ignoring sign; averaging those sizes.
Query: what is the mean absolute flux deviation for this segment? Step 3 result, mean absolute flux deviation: 0.070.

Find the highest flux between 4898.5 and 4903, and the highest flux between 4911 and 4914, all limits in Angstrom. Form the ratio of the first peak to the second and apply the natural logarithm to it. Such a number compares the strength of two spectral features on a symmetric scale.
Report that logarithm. -0.5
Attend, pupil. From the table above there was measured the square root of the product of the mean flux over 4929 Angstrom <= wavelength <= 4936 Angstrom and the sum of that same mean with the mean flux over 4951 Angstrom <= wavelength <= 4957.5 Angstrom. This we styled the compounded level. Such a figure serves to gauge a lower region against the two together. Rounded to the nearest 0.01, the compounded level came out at 1.78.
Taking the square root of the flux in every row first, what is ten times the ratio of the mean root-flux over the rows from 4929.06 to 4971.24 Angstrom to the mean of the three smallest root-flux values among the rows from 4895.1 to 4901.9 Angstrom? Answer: 12.7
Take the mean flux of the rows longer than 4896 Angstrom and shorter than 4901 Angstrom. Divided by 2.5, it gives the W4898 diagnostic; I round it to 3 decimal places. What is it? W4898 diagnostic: 0.311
